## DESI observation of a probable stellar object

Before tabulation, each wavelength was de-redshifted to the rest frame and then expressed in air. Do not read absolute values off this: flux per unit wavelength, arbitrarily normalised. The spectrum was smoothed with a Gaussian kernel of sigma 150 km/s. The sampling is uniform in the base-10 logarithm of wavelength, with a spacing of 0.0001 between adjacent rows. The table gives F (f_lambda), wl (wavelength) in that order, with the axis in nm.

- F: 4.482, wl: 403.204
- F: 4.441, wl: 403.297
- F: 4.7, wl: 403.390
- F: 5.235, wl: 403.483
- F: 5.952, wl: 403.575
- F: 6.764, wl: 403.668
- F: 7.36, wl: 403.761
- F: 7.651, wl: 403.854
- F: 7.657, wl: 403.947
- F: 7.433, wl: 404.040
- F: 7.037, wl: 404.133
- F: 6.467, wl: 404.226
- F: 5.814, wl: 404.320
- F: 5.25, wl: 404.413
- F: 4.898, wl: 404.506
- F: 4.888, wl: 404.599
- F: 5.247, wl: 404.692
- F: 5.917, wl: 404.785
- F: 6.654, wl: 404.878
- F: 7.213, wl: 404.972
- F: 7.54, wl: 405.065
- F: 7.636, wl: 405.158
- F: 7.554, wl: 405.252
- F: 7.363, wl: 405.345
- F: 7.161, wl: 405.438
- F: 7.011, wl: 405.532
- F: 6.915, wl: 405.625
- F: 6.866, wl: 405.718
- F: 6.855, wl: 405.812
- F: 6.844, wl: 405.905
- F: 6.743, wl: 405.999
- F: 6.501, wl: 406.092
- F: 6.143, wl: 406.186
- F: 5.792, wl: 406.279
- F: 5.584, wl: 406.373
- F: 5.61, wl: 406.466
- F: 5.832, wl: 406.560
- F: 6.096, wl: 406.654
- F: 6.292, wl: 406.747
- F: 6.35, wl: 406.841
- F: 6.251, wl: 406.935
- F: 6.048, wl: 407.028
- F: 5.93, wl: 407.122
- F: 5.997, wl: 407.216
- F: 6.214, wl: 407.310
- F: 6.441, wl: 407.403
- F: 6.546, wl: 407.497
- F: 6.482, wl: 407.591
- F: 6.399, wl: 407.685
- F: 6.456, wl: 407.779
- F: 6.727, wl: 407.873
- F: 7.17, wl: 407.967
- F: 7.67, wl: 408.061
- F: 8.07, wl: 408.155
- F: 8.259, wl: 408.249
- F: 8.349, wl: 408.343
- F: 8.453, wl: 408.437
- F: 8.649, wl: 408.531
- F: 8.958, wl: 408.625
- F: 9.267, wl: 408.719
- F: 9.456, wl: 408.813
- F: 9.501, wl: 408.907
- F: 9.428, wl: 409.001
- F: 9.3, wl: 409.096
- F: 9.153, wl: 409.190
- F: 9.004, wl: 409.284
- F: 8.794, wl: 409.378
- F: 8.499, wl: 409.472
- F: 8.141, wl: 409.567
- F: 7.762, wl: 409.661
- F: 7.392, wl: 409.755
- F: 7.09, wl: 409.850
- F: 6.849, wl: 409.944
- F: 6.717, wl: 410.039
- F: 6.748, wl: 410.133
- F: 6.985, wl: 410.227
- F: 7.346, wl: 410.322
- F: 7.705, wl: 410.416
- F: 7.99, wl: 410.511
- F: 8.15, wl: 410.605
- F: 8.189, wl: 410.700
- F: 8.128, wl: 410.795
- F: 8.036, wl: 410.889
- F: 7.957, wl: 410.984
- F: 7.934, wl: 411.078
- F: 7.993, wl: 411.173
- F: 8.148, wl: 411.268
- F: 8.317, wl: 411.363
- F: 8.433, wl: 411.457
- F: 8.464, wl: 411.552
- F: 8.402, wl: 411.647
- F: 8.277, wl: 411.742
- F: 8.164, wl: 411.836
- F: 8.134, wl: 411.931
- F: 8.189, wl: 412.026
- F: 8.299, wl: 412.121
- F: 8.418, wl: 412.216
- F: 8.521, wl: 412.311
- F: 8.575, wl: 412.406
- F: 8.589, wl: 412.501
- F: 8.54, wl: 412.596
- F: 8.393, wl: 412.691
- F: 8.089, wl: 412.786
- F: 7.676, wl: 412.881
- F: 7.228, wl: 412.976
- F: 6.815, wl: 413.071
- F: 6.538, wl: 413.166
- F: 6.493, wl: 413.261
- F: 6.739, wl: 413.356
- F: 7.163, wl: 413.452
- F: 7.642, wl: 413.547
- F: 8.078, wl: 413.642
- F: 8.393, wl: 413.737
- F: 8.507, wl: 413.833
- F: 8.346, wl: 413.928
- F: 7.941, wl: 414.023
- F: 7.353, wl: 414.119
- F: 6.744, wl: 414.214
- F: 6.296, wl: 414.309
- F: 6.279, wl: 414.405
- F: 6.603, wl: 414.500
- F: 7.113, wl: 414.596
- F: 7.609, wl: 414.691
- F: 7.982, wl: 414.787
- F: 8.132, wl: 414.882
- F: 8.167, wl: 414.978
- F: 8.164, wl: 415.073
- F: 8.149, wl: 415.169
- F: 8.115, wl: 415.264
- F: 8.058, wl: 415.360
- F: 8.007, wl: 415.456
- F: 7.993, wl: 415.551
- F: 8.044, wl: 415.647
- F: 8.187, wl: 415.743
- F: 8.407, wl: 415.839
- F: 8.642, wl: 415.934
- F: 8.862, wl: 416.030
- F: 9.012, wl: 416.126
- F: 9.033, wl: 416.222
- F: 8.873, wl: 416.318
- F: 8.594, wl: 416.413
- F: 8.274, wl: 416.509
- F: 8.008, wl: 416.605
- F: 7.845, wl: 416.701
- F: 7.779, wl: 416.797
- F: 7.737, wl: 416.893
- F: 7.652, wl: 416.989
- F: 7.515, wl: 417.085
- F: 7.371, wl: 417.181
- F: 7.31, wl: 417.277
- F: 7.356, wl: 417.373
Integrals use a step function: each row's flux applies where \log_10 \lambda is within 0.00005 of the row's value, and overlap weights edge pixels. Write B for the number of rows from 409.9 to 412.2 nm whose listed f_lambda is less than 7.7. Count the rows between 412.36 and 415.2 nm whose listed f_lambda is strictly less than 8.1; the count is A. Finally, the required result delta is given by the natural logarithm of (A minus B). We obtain 2.64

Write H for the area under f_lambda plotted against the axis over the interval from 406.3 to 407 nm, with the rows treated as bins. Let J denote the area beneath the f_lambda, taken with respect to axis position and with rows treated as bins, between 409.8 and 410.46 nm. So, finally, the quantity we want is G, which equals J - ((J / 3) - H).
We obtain 7.3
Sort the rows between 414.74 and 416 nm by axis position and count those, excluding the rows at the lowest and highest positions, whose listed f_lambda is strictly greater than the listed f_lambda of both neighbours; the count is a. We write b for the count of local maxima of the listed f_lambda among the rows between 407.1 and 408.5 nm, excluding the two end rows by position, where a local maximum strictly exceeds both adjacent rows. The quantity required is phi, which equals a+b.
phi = 2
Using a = 1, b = 1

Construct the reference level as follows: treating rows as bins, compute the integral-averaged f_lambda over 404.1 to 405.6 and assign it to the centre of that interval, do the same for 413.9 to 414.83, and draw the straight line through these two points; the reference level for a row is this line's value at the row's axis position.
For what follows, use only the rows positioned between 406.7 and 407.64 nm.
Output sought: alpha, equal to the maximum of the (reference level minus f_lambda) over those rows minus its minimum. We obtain 0.6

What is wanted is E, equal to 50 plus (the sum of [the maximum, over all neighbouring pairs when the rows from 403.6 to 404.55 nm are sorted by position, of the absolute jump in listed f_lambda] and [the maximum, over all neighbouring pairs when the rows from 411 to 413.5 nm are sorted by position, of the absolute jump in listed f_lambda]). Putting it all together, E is 51.1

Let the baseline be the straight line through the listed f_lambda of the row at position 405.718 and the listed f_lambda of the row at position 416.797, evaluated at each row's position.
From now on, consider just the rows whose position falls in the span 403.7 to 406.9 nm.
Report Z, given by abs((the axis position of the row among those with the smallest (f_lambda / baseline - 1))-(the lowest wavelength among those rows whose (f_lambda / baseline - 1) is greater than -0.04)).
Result 0.84 nm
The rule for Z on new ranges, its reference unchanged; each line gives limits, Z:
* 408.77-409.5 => 0.66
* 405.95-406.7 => 0.37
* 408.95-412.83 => 1.04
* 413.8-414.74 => 0.57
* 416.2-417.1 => 0.86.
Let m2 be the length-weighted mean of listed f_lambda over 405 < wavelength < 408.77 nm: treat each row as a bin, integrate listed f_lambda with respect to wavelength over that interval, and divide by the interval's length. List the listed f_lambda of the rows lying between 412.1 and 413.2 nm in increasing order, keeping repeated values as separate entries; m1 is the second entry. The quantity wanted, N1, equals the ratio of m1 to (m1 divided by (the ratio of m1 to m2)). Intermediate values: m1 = 6.815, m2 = 6.9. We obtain 0.98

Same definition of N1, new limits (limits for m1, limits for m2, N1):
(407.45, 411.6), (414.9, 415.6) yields 0.80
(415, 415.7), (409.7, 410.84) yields 1.08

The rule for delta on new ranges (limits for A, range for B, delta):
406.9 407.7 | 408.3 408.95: 2.20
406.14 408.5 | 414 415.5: 2.71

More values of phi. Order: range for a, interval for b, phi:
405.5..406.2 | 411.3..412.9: 2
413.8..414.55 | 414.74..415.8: 1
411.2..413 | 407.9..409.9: 3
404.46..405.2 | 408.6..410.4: 1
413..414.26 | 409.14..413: 4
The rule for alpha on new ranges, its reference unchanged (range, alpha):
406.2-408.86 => 3.7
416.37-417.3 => 1.3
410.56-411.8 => 0.5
